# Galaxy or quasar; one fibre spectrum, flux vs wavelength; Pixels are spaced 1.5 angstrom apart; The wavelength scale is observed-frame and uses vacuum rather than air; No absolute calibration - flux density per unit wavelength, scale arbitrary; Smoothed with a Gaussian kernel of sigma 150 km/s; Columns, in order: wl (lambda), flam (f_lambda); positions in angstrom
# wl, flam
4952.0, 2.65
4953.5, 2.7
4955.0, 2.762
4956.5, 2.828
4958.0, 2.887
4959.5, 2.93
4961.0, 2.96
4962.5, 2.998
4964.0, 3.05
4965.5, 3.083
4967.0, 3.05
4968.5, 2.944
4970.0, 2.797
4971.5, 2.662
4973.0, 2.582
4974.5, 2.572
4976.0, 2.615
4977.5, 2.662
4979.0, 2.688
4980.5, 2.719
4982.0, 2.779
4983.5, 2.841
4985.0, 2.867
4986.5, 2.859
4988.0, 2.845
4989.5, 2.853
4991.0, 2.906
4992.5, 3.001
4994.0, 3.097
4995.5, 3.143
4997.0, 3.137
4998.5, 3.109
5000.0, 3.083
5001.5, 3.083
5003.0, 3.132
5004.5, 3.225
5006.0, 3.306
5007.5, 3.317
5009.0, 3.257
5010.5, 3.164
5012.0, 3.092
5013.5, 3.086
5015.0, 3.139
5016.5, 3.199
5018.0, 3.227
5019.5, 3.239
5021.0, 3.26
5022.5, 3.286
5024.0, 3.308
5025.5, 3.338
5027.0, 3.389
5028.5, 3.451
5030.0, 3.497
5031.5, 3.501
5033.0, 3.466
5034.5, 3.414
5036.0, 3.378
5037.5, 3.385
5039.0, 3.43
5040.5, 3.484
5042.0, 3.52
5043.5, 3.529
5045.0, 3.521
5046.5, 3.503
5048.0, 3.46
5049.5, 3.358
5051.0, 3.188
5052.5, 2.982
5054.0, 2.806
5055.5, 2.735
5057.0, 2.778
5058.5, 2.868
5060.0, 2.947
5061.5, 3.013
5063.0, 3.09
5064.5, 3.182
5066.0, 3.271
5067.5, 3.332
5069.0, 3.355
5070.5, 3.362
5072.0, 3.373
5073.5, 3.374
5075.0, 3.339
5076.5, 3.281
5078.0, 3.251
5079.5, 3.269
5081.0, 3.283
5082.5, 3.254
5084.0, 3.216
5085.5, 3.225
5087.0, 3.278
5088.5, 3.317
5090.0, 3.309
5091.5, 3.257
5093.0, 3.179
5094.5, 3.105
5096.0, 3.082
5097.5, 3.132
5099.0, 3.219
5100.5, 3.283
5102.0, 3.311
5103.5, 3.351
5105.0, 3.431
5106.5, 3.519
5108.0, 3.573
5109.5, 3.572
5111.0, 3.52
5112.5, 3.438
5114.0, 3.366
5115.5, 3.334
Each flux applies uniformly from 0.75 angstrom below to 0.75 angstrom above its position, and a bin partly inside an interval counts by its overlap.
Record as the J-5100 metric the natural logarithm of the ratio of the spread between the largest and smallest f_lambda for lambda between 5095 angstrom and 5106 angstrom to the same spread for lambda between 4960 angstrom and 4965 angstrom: 1.4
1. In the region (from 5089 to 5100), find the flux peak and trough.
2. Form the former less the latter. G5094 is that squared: 0.052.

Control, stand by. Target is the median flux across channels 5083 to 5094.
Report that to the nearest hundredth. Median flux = 3.26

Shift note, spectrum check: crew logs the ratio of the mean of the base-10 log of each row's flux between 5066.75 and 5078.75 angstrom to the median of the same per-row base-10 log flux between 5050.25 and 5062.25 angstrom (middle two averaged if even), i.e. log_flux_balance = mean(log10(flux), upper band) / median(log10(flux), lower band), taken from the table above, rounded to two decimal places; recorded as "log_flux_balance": 1.13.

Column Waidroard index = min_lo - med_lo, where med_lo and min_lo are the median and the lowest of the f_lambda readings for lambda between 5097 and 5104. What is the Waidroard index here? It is -0.15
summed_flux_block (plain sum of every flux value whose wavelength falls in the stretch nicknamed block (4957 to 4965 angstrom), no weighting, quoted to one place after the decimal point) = 14.8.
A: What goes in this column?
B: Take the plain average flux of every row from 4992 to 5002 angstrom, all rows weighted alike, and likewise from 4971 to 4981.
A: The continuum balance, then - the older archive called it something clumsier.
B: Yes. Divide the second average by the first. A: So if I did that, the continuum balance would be 0.85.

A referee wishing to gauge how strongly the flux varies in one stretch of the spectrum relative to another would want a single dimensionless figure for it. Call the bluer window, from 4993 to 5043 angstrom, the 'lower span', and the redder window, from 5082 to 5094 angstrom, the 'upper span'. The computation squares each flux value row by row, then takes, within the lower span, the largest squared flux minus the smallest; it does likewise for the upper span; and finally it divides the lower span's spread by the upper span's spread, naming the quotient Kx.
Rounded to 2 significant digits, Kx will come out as 3.2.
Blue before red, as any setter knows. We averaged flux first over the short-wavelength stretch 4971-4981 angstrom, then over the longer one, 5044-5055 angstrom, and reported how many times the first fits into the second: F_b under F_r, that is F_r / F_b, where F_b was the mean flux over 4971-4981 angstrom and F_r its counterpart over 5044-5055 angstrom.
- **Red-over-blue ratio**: 1.23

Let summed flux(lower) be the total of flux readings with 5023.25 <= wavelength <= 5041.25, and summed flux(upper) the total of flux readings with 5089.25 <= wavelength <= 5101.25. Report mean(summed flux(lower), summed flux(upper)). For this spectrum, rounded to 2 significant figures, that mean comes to 33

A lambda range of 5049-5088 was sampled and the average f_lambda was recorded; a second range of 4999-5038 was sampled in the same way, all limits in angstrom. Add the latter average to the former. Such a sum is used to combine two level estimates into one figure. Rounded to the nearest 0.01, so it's 6.45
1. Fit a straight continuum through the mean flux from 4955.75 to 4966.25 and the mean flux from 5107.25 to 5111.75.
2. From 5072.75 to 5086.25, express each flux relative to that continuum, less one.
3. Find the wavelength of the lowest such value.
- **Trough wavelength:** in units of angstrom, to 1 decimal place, 5084.0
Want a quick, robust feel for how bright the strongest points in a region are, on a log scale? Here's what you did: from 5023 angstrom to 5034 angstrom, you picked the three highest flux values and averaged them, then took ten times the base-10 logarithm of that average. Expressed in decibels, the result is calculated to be 5.43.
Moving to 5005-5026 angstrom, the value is 5.21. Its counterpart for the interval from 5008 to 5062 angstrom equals 5.47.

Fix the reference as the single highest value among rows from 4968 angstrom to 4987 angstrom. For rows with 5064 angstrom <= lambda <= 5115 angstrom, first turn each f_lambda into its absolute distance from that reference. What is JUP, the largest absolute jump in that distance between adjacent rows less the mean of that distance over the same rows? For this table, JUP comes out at -0.28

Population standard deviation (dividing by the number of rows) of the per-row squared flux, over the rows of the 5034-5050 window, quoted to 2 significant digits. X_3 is 0.41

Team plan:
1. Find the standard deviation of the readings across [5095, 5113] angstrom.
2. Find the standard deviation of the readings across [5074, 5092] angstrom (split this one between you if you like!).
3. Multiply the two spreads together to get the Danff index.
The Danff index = 0.006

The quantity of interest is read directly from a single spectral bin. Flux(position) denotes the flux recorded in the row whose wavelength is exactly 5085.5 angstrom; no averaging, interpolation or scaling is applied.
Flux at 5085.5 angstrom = 3.225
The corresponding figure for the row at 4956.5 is 2.828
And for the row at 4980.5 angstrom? 2.719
